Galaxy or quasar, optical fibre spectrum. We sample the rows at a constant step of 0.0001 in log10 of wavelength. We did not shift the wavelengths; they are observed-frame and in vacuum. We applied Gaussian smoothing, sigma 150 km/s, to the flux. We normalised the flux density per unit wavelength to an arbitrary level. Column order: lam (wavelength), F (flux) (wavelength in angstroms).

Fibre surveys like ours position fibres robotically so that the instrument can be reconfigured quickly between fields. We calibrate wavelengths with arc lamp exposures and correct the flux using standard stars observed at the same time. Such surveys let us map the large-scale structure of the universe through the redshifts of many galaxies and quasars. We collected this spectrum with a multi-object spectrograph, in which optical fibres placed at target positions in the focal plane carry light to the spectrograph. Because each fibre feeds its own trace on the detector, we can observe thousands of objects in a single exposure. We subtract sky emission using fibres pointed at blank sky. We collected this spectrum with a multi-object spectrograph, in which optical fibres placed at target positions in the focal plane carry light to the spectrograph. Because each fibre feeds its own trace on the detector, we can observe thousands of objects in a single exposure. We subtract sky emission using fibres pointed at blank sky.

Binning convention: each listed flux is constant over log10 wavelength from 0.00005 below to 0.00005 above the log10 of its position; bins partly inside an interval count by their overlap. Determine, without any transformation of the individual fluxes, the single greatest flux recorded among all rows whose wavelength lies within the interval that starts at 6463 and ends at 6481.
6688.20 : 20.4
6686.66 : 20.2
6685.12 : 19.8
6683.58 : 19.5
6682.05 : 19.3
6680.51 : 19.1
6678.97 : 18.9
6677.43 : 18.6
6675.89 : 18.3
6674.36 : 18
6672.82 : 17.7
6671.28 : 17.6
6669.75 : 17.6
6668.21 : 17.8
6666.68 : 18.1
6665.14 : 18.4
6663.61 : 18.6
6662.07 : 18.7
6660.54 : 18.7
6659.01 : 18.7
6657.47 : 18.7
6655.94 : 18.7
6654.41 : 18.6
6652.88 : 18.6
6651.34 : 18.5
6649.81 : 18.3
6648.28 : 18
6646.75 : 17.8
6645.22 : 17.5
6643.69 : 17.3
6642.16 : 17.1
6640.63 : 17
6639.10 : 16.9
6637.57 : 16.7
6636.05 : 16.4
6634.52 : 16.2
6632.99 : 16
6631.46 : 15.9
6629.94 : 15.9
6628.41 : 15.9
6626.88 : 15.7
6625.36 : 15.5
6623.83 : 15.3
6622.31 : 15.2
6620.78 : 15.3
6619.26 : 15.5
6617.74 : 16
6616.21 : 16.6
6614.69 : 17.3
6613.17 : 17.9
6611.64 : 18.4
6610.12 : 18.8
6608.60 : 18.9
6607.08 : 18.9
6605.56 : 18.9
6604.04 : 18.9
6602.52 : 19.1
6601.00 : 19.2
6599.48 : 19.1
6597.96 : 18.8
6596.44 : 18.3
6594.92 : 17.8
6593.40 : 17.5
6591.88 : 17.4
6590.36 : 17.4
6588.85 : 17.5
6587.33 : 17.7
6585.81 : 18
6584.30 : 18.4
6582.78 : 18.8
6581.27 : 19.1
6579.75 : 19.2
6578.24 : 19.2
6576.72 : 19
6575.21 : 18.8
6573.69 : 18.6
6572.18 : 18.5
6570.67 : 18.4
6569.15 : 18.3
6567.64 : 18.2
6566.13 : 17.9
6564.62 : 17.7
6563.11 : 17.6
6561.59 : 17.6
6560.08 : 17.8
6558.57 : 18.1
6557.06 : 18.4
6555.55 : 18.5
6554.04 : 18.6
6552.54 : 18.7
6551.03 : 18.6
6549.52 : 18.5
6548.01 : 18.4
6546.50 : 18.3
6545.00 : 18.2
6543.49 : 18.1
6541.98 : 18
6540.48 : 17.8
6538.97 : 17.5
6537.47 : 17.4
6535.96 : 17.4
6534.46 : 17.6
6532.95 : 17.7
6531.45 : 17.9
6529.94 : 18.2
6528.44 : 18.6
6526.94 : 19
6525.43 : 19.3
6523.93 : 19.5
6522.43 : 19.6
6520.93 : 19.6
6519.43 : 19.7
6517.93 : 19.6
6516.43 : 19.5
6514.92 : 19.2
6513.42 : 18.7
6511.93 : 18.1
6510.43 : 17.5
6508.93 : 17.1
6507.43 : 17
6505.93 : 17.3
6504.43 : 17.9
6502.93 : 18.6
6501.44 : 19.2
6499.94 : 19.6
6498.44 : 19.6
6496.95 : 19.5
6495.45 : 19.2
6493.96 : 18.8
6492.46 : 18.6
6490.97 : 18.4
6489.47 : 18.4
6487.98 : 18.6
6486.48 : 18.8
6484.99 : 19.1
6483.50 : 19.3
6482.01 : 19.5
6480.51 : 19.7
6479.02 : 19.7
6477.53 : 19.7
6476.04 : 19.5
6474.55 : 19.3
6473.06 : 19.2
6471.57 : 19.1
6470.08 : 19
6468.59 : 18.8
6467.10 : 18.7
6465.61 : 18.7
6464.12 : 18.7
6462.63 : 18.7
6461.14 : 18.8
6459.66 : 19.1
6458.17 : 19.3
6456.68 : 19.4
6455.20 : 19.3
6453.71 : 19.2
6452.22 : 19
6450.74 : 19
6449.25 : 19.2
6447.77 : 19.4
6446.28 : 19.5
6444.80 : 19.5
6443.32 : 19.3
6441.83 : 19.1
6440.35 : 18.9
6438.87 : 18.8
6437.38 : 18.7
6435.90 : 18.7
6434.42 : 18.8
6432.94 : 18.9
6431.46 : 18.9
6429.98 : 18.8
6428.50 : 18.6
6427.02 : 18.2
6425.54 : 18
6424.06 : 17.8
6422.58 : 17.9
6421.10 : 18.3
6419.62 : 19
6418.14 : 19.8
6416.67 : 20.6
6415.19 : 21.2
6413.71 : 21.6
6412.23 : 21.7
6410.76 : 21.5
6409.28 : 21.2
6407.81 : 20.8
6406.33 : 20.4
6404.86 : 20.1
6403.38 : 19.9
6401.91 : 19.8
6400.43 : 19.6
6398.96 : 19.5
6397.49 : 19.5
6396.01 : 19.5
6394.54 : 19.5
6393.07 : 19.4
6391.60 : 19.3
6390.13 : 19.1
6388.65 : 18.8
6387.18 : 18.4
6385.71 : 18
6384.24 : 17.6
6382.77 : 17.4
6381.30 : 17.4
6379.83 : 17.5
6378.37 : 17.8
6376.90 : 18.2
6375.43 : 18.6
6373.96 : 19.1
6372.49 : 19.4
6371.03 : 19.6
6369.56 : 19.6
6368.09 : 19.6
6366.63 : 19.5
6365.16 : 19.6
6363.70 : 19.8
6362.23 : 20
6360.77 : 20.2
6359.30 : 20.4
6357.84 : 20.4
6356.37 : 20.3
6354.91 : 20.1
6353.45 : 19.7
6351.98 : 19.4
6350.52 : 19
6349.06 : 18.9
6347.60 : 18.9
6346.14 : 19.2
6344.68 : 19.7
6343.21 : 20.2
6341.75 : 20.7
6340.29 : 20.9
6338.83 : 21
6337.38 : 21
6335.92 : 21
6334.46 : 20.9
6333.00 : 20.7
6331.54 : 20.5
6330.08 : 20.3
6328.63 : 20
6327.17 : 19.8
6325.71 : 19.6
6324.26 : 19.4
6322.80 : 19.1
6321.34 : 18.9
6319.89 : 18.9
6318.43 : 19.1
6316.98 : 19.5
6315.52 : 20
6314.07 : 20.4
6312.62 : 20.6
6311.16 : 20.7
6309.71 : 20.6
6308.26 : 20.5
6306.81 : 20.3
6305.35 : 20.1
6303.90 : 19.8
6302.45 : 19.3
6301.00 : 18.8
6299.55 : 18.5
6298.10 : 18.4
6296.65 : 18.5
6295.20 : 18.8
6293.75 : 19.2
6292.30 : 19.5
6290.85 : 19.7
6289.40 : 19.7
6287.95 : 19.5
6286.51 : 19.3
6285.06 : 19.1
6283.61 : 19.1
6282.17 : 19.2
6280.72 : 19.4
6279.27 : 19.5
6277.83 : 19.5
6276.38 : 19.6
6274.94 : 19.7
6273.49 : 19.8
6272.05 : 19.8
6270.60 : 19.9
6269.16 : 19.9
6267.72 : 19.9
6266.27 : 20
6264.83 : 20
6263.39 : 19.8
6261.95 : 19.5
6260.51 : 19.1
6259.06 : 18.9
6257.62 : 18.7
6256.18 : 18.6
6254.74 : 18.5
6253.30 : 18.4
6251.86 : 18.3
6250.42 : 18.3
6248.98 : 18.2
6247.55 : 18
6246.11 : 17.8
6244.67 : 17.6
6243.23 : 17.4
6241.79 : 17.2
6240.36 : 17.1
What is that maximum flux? 19.7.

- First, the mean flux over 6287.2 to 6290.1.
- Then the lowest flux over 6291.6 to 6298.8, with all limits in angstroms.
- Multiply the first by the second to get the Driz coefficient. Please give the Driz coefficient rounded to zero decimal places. 361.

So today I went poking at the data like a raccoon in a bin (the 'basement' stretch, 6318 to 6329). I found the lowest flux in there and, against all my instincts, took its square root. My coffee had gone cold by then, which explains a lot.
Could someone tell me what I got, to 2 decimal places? 4.35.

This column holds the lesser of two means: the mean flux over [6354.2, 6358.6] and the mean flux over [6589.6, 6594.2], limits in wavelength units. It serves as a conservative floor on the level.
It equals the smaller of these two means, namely 17.4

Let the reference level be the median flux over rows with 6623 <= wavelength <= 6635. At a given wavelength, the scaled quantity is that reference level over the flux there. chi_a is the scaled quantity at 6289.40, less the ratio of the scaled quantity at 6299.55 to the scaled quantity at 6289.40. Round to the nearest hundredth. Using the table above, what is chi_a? -0.26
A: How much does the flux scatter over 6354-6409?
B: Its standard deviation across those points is 0.9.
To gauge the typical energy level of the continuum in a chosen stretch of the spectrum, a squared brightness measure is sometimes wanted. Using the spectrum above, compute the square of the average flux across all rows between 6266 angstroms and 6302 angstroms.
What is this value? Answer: 375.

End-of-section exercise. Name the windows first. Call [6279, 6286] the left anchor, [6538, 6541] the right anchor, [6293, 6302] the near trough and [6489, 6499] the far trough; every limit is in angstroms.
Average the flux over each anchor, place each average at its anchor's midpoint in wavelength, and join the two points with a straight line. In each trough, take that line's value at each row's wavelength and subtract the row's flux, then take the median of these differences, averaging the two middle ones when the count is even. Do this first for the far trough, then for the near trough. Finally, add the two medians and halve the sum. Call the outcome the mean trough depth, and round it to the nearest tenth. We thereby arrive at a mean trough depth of -0.2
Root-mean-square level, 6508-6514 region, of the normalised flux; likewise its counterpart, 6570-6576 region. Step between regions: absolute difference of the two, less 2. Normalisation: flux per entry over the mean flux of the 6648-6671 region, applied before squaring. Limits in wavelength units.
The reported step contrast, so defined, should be -1.96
